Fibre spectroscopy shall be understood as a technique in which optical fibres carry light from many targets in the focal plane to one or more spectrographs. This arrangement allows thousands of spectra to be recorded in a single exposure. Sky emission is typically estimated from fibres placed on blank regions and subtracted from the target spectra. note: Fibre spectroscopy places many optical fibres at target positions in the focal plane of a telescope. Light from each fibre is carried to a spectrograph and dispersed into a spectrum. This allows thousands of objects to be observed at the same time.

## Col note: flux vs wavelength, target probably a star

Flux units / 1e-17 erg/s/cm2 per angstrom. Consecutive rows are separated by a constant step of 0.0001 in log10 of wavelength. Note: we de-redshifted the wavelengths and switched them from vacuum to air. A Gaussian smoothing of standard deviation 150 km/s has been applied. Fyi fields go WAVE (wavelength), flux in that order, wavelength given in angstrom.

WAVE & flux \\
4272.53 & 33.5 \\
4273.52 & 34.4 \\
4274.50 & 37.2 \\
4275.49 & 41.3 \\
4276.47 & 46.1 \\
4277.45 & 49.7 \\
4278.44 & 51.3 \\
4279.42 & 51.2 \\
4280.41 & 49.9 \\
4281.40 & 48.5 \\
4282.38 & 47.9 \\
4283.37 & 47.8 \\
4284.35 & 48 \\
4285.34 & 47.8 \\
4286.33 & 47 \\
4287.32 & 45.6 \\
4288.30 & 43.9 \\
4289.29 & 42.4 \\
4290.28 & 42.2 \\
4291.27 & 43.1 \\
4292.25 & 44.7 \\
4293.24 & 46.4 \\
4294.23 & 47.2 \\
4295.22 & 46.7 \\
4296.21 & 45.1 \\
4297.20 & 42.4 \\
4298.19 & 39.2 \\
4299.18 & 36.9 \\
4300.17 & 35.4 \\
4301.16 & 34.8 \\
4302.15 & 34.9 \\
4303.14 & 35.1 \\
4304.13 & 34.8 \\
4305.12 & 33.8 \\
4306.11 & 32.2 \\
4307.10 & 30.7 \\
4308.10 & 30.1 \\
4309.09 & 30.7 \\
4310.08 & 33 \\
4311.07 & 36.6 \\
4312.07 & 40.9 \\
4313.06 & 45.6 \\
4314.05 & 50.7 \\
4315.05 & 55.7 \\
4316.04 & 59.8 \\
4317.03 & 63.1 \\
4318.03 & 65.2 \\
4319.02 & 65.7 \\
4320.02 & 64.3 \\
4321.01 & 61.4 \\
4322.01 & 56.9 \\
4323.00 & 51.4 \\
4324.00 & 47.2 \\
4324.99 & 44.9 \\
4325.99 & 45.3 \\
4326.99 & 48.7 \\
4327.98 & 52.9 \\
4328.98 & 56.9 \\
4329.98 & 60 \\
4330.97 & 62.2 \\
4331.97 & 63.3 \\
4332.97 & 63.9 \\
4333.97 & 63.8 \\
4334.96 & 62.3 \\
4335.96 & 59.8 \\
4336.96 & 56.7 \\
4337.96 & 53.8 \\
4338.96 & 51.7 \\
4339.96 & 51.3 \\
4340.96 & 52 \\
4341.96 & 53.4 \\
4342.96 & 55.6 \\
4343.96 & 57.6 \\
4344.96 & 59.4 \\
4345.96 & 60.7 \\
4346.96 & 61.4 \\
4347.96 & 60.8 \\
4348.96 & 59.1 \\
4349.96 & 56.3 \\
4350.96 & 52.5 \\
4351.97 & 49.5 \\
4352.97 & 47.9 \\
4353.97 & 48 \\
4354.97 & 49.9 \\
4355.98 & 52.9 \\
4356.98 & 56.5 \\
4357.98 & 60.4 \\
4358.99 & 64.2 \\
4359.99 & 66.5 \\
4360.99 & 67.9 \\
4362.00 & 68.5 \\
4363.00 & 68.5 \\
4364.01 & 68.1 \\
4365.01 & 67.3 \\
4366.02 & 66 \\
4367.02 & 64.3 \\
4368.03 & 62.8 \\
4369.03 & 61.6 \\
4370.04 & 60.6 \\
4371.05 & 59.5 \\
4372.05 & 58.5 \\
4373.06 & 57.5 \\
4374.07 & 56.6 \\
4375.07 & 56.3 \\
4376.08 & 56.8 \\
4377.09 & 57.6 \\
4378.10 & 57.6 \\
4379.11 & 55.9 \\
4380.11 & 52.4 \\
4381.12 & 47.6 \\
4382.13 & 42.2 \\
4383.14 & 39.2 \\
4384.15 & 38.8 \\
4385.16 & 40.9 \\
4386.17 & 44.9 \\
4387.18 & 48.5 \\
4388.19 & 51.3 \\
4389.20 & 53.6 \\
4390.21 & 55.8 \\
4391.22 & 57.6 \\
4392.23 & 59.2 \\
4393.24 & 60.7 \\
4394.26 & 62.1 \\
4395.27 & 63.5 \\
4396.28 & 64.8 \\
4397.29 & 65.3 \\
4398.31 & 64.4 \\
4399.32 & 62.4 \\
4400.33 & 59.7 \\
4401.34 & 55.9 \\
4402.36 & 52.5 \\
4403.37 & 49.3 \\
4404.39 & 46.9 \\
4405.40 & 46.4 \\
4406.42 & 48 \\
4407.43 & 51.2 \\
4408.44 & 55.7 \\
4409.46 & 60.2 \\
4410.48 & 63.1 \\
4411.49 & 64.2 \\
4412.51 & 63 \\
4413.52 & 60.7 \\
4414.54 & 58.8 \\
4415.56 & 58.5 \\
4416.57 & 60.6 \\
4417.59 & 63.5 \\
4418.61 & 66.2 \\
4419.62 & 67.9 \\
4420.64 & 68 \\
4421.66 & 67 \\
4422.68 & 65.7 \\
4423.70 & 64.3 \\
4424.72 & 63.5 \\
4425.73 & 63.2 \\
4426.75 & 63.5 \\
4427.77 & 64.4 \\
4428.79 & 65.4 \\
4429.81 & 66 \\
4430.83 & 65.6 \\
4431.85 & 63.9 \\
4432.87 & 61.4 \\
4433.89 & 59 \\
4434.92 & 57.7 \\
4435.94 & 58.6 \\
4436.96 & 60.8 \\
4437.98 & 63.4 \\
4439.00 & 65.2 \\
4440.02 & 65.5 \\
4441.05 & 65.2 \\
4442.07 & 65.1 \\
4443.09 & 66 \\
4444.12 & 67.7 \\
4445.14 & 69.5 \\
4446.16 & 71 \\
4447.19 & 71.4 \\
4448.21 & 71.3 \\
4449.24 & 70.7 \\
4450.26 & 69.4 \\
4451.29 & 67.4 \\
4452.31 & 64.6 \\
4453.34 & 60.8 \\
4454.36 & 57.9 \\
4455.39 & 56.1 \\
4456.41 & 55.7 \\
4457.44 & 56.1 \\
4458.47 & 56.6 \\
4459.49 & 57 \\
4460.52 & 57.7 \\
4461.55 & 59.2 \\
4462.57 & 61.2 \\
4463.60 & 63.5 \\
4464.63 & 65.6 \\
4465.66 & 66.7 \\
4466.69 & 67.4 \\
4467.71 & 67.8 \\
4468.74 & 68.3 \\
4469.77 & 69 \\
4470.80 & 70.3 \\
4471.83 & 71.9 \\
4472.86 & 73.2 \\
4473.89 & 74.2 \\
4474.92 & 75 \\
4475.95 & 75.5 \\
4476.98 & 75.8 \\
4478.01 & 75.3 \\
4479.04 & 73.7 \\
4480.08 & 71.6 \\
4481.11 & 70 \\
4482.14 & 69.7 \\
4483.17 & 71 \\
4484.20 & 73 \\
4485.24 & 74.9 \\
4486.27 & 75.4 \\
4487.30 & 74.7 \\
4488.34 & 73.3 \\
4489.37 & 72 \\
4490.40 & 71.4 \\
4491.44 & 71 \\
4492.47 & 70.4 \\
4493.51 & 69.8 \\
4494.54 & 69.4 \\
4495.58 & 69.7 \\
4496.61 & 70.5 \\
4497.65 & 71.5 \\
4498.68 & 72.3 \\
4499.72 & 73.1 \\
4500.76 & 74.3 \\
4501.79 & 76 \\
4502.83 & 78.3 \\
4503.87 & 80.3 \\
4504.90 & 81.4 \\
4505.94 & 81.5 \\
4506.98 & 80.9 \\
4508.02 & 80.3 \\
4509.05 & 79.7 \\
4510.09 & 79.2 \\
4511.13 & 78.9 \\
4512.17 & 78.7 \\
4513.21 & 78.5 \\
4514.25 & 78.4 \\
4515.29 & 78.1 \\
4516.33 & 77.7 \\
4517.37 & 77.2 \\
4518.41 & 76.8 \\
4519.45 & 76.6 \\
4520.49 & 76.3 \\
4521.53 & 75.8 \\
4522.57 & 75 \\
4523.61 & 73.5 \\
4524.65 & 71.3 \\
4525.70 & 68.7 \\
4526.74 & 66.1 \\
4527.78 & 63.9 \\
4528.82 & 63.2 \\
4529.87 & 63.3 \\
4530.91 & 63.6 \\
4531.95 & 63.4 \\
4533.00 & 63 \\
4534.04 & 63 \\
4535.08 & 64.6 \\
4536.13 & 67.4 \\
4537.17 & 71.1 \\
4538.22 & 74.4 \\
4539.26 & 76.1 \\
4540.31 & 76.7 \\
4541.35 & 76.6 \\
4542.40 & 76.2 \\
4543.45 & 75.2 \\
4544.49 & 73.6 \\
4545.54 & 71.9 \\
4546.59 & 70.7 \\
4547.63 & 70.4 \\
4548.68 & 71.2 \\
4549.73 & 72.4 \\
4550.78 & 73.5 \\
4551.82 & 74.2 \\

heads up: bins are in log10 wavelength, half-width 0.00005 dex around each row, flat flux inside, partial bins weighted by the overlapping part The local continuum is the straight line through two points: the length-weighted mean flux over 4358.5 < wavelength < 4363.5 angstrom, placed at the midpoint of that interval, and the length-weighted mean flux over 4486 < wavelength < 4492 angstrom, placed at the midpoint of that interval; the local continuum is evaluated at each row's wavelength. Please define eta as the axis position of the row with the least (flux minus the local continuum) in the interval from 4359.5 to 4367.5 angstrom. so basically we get 4367.02 angstrom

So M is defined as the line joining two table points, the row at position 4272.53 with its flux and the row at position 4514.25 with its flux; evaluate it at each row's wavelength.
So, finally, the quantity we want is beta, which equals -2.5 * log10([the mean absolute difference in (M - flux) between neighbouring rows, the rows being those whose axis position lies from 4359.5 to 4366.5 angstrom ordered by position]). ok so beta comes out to 0.23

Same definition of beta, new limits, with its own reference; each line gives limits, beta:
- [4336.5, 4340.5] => -0.74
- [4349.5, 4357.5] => -0.96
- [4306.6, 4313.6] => -1.02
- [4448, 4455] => -0.96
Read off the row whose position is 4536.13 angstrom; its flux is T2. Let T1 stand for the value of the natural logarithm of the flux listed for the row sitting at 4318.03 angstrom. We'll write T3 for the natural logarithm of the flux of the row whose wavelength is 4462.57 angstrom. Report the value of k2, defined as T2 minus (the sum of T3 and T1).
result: 59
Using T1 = 4.18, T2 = 67.4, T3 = 4.11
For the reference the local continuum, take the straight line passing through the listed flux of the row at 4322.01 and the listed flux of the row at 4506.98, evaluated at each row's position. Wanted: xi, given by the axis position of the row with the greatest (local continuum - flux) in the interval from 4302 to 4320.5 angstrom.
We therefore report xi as 4308.10 angstrom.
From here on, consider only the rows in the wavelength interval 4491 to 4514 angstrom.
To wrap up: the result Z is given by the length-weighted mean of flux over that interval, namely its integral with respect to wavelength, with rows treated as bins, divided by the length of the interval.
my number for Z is 76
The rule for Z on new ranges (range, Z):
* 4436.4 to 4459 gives 64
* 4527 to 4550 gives 70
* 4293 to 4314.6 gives 38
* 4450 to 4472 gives 63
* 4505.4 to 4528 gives 76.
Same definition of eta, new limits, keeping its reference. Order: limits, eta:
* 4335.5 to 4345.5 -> 4339.96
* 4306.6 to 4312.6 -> 4308.10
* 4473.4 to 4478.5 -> 4473.89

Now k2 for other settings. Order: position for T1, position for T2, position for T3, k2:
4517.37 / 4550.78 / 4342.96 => 65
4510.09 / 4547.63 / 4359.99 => 62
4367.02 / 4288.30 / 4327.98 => 36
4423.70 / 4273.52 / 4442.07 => 26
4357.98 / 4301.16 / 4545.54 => 26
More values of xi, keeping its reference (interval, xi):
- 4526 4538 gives 4534.04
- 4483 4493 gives 4492.47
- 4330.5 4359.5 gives 4353.97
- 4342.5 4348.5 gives 4342.96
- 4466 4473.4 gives 4466.69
